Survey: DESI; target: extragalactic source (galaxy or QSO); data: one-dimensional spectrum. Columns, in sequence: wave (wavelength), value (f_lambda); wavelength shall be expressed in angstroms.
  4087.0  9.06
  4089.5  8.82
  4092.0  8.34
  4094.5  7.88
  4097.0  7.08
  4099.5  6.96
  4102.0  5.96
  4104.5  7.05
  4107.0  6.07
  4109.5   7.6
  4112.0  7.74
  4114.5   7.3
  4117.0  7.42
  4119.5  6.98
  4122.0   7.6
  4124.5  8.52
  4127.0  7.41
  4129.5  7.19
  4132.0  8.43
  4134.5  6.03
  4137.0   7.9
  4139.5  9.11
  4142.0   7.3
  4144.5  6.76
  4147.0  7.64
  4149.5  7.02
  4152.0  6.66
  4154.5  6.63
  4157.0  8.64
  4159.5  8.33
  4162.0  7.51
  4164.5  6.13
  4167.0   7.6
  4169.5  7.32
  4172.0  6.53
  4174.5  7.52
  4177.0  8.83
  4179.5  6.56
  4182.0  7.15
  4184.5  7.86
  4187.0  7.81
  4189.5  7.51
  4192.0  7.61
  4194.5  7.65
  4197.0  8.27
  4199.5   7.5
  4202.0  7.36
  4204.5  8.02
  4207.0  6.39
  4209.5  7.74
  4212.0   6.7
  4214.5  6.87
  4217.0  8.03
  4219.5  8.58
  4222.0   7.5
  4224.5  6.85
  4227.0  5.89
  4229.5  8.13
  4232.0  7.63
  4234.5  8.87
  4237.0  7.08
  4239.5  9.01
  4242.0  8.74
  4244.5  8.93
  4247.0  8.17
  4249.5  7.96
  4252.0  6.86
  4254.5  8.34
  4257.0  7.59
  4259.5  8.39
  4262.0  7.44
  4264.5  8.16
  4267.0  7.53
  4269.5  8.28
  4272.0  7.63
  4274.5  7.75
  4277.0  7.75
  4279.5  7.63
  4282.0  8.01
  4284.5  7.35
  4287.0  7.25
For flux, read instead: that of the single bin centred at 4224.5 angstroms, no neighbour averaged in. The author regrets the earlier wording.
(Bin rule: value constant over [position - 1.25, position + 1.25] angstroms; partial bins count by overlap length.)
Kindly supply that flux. 6.85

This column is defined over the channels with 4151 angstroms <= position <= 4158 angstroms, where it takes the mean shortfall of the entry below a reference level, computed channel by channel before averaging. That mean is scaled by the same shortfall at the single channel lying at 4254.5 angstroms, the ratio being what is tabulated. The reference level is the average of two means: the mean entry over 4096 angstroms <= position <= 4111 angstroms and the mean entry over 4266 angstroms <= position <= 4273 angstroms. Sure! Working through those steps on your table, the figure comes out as 0.0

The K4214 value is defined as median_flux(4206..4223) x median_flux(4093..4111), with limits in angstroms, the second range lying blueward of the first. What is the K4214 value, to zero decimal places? 53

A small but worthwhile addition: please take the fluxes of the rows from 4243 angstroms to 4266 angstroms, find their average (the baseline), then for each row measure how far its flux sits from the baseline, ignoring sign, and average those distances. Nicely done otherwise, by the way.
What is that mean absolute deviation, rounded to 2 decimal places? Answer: 0.46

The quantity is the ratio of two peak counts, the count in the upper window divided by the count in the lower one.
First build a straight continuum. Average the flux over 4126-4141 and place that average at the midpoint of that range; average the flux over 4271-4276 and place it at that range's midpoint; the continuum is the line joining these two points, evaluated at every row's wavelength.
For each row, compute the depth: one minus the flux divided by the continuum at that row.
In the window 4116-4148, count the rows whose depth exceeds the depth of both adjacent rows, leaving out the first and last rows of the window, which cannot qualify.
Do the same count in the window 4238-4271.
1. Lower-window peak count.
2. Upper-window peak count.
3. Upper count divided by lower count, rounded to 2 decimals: 1.25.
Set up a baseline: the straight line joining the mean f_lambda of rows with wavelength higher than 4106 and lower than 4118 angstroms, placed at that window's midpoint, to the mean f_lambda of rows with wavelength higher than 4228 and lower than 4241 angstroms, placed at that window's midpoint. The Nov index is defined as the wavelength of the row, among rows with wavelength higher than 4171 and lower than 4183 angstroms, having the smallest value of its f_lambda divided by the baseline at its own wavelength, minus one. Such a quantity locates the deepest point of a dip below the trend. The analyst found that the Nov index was 4179.5 angstroms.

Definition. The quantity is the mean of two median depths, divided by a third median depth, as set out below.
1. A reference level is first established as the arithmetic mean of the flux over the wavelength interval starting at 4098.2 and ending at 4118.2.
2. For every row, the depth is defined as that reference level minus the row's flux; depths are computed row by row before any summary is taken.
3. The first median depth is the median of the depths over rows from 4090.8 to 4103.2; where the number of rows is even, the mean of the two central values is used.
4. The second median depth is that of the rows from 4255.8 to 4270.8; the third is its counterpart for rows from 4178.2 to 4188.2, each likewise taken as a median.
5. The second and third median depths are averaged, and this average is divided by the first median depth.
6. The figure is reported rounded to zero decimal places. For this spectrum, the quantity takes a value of 10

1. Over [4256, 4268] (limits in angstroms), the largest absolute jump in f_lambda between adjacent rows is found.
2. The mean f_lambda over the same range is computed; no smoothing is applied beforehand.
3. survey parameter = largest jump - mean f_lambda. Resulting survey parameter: -6.9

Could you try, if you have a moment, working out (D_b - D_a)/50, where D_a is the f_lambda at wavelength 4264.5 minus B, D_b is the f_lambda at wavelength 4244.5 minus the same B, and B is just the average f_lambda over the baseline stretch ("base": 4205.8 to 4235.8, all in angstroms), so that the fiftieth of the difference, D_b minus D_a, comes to 0.015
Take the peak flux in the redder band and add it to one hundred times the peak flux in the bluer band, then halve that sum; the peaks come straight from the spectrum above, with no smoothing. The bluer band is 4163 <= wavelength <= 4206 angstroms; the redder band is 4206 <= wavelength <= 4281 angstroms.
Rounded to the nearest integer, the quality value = 446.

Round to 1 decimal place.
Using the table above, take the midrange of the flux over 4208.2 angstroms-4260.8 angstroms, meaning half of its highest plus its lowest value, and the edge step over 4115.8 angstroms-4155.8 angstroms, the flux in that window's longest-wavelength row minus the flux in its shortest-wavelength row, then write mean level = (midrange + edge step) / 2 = 3.3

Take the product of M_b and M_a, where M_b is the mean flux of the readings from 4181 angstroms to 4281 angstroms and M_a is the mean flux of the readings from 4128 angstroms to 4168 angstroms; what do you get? 57.4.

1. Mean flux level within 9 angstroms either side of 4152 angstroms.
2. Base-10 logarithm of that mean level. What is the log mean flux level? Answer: 0.868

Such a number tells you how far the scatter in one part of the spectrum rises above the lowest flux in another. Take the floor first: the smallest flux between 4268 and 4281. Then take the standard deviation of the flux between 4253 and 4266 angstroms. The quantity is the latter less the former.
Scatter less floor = -7.2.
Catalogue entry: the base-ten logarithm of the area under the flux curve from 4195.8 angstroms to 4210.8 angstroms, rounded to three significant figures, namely 2.05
